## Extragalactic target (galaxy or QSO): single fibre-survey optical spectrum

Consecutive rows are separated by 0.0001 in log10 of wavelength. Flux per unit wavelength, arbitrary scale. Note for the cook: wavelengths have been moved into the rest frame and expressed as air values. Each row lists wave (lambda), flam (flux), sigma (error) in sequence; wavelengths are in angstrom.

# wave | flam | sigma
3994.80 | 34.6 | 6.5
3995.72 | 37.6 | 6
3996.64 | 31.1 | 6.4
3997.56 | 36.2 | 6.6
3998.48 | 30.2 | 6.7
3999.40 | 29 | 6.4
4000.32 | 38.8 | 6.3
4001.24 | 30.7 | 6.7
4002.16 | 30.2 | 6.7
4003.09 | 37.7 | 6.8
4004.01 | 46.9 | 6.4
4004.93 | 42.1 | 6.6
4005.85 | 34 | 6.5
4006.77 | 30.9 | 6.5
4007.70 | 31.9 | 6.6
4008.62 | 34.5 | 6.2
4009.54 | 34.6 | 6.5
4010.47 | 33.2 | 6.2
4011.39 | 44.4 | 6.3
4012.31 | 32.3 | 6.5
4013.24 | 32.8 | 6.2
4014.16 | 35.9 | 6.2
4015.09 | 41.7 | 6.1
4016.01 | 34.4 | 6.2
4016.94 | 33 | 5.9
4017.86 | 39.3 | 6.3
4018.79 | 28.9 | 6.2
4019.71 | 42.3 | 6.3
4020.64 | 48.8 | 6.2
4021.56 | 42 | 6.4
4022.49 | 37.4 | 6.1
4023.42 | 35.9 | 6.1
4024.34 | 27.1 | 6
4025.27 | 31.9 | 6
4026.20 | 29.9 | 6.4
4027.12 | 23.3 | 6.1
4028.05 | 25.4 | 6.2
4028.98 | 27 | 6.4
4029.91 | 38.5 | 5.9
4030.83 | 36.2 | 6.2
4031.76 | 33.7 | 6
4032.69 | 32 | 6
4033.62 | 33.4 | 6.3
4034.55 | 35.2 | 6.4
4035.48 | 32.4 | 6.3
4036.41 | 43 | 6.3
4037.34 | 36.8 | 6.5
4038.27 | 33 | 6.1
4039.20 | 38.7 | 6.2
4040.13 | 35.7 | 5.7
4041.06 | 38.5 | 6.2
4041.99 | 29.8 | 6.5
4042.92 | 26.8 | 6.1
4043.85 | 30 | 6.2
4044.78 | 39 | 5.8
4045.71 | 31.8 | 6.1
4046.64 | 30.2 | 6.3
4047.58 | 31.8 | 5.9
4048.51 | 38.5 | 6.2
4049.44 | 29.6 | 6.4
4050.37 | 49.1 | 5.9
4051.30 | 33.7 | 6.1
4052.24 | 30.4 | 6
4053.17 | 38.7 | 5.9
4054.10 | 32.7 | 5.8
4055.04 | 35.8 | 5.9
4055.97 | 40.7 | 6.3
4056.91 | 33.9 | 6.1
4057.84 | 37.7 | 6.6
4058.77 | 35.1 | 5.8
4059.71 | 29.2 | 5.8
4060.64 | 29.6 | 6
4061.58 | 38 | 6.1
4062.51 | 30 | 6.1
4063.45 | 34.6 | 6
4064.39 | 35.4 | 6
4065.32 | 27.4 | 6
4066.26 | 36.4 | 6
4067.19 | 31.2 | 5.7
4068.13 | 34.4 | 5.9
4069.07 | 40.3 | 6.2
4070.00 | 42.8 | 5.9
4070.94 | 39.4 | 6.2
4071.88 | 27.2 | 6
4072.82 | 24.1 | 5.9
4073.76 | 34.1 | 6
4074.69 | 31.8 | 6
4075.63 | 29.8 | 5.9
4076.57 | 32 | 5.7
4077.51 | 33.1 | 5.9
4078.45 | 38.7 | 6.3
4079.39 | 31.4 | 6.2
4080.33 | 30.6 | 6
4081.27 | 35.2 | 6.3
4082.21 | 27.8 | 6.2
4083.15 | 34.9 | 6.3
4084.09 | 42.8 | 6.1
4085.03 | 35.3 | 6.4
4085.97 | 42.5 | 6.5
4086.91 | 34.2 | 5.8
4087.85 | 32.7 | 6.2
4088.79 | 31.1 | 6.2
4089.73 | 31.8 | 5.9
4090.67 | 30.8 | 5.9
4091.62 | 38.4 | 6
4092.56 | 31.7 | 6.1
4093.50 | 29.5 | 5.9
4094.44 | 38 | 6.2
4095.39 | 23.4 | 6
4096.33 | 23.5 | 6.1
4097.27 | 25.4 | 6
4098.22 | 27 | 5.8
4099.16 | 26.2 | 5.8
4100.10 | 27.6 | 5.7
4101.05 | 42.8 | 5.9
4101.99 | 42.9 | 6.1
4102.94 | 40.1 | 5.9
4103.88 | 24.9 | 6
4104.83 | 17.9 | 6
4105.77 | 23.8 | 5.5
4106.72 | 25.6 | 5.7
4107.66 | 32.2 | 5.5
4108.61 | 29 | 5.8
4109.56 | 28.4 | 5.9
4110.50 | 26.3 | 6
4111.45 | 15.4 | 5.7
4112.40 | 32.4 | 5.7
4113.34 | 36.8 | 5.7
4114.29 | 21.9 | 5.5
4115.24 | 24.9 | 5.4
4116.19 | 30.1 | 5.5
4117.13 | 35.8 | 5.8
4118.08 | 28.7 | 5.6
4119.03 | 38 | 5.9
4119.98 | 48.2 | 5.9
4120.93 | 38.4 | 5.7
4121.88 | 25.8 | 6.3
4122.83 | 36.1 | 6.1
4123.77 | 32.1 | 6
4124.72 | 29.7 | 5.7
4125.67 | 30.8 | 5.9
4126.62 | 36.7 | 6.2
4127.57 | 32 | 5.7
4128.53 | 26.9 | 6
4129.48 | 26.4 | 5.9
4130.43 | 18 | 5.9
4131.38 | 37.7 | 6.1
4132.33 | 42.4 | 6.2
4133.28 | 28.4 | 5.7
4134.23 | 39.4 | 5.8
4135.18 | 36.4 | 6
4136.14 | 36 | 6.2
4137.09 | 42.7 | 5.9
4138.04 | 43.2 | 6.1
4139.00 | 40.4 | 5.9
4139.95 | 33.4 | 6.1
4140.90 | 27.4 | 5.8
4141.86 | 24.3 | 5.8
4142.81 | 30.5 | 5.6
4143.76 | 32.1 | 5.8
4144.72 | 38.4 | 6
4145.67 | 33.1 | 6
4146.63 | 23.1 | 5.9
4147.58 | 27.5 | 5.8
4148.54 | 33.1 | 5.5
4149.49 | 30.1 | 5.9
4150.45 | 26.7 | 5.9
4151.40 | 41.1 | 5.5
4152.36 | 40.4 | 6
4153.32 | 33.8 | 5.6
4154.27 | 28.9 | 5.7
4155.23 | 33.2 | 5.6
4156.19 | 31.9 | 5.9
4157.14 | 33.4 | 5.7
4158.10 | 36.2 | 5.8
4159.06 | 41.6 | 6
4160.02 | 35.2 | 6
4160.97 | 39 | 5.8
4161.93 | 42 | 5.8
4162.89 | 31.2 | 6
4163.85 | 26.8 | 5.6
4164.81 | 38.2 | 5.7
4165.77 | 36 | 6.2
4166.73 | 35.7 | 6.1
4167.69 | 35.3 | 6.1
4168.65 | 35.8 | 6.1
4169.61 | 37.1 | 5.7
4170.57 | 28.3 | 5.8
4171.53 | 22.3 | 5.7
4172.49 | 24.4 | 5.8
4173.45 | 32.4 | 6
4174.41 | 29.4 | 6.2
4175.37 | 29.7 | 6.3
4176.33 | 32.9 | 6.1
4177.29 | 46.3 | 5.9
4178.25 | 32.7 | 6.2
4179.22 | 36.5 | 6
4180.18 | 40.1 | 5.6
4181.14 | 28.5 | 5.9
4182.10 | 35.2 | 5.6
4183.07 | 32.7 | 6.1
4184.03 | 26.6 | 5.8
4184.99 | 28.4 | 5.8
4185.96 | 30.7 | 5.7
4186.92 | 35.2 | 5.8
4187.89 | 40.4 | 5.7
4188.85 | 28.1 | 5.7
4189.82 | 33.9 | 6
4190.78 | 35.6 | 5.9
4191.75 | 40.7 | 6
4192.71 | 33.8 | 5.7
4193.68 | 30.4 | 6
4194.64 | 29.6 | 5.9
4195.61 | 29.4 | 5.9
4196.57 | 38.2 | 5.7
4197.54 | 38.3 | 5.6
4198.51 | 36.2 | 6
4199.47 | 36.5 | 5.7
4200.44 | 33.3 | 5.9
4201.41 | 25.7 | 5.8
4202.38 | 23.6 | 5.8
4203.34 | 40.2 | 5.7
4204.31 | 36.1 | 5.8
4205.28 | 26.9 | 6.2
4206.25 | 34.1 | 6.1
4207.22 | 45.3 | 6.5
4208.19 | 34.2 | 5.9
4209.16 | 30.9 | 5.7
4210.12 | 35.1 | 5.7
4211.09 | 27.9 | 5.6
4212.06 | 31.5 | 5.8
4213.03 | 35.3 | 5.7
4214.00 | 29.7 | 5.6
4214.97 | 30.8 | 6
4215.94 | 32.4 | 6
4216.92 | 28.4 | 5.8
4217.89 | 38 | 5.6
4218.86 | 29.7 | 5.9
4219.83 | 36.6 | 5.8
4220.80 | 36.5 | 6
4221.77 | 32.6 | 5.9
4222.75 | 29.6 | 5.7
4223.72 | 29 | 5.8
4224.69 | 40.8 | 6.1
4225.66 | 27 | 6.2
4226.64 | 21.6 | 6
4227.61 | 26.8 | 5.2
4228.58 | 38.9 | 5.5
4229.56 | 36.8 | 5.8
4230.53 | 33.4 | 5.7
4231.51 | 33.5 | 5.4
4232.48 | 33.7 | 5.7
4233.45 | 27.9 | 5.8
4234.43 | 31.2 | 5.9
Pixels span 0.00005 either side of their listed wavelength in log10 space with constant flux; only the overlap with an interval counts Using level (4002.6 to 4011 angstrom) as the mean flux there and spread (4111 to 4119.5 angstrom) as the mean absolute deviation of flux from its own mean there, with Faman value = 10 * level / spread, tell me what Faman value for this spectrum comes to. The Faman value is 62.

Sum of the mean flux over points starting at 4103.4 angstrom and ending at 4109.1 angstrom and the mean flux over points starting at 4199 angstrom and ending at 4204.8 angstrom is 58.1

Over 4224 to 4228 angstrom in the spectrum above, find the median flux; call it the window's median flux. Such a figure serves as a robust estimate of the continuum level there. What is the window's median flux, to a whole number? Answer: 27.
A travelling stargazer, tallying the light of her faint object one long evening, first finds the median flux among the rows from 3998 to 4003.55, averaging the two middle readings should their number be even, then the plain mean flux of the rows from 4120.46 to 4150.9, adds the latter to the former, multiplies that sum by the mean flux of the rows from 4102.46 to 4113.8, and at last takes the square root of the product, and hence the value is 41.8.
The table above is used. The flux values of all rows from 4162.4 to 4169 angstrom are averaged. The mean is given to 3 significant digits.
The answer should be 34.1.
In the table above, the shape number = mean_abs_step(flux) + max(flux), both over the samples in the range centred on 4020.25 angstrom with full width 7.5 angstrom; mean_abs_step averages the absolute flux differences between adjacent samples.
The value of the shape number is 56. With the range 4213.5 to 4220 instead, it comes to 43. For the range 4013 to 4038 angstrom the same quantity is 54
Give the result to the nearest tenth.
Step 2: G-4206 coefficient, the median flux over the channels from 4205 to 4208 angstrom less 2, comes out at 32.1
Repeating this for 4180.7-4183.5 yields 30.7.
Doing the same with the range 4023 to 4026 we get 29.9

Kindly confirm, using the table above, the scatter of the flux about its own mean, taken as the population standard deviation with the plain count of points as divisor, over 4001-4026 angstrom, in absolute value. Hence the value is 5.5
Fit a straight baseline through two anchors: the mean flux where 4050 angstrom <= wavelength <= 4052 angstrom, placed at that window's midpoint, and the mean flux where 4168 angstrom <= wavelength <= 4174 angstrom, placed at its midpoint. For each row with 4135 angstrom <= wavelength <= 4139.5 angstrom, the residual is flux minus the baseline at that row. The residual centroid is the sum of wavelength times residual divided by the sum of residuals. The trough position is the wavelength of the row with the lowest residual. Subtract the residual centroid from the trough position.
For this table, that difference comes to -1.4 angstrom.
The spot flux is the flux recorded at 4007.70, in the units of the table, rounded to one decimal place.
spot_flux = 31.9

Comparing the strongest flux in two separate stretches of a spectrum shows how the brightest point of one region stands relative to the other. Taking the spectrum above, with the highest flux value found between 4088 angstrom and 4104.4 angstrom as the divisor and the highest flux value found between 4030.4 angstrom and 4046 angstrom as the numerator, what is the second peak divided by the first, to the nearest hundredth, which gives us 1.00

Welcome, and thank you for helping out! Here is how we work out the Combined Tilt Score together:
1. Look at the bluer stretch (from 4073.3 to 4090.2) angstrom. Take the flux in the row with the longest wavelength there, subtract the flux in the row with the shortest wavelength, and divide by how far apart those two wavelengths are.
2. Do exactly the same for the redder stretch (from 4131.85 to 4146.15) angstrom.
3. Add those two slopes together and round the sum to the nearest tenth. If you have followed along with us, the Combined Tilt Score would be -0.8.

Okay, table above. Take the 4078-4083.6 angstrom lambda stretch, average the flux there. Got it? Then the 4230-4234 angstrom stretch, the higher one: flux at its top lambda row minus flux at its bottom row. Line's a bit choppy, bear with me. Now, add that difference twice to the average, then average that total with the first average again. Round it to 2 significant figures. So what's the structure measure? 28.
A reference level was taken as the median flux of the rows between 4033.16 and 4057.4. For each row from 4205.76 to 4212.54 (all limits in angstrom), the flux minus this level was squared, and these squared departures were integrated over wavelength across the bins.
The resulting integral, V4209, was 177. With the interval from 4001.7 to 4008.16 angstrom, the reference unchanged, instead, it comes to 259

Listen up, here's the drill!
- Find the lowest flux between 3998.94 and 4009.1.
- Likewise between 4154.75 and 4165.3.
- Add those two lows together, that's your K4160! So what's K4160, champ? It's 56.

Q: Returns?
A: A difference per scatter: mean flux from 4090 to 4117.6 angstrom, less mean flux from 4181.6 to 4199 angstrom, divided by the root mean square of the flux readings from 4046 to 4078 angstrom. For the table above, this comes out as -0.12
